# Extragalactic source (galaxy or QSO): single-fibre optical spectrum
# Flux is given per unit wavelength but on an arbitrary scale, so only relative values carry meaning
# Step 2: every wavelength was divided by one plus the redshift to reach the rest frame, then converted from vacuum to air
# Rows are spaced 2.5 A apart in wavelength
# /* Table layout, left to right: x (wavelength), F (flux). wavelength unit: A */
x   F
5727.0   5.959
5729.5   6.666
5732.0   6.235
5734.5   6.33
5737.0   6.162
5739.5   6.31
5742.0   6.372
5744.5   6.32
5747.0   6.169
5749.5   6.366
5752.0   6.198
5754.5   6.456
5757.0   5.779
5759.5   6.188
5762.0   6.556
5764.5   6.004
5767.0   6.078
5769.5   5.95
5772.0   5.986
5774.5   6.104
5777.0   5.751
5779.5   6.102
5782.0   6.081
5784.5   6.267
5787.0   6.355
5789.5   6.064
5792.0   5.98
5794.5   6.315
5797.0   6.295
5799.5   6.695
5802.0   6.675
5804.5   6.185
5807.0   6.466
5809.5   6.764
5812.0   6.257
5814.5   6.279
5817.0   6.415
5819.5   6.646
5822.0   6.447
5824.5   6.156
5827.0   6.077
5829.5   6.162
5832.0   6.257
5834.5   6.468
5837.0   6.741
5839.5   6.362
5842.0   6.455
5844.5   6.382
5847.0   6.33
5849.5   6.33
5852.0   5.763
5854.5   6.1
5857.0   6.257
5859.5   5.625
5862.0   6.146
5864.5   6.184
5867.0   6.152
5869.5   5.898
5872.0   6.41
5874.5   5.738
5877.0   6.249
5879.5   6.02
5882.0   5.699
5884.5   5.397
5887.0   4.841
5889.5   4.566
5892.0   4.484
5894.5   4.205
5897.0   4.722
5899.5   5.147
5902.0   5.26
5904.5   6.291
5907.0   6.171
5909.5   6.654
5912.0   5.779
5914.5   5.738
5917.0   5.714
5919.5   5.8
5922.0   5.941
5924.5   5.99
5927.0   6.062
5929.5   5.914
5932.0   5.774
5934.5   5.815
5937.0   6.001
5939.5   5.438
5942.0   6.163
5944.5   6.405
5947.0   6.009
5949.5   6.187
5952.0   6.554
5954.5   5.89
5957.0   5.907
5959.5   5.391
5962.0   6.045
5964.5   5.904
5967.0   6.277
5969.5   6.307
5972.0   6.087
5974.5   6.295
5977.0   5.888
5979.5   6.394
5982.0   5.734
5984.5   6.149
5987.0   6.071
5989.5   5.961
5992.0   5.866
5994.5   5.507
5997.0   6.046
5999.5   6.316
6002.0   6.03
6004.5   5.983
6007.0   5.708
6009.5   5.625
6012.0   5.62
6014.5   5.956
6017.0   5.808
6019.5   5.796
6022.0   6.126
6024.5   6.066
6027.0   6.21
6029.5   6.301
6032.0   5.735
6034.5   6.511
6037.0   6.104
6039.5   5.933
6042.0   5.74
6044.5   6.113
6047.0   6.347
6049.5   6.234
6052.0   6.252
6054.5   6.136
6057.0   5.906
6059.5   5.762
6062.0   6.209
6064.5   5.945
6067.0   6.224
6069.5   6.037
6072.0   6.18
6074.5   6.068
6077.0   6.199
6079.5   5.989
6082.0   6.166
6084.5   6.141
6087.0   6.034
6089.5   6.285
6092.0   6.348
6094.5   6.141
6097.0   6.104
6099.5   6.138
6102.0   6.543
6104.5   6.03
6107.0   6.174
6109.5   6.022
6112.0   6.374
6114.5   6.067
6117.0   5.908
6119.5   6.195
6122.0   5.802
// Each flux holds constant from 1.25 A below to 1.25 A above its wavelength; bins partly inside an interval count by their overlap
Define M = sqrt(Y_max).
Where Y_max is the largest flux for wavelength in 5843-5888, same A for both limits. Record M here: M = 2.53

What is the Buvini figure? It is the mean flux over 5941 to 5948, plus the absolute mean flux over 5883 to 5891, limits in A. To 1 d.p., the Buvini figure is 11.1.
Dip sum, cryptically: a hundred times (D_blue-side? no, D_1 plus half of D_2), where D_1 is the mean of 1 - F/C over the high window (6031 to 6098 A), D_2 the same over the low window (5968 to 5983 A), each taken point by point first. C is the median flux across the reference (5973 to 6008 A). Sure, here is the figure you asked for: -3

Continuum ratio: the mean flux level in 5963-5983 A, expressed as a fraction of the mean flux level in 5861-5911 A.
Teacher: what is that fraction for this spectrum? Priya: 1.09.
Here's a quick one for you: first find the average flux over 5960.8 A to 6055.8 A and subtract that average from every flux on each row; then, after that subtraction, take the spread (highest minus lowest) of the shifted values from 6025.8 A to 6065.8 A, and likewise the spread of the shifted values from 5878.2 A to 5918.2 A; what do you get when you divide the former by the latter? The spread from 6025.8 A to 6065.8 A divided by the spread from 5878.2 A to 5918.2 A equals 0.32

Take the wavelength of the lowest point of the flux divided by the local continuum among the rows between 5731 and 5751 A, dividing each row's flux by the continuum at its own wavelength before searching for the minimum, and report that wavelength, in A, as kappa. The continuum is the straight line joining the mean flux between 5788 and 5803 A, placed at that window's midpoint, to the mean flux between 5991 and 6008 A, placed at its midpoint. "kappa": 5737.0 A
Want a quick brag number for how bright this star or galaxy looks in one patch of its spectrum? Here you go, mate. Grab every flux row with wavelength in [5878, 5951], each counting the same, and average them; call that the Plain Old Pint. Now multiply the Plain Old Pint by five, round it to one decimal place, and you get 28.3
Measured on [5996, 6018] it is 29.5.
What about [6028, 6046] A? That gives 30.3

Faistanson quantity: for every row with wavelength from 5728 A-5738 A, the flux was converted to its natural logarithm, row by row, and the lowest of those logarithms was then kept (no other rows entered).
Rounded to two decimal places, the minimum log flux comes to 1.82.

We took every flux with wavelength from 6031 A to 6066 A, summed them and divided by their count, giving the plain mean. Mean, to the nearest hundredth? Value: 6.07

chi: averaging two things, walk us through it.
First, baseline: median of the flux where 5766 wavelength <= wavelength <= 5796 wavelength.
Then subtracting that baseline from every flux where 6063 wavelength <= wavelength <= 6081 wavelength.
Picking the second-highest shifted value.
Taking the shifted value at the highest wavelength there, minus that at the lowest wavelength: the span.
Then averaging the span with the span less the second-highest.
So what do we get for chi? 0.0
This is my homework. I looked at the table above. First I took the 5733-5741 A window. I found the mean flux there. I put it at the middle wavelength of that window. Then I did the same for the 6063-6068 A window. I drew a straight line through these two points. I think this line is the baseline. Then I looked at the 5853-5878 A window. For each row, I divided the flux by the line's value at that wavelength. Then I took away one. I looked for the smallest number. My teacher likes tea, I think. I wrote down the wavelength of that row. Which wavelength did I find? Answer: 5859.5 A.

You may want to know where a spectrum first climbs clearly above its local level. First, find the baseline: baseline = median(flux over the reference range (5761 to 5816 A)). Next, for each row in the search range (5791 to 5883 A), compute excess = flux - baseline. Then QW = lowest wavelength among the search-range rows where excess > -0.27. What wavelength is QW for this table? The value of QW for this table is 5792.0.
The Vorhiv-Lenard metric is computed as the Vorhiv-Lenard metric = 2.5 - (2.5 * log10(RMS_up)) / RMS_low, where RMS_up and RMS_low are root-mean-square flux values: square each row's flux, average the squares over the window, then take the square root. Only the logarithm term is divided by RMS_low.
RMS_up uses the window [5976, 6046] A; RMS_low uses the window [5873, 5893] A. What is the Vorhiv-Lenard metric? 2.14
